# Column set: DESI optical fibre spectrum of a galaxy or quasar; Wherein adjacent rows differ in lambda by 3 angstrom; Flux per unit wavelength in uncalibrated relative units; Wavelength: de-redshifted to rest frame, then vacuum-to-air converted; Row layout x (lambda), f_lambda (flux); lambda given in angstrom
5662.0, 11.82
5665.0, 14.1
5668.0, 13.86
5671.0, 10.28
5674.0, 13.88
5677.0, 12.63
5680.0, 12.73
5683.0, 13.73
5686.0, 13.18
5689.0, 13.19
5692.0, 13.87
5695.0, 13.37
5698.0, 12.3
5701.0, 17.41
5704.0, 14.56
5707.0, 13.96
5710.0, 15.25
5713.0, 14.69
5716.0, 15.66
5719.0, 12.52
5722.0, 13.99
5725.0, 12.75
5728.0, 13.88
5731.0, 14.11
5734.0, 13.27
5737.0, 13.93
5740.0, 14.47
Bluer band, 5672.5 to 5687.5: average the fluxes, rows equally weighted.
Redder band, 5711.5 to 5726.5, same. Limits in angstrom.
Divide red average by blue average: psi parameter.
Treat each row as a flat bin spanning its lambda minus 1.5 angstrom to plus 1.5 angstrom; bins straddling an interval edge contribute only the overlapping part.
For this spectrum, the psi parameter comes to 1.05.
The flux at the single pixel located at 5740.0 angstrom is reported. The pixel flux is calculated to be 14.47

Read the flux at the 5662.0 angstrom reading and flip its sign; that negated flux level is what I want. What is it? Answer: -11.8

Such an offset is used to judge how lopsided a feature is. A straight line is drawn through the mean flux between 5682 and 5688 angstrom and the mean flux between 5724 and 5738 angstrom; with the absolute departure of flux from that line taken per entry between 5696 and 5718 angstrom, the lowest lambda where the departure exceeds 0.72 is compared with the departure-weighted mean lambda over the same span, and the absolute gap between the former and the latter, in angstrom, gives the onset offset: 8.5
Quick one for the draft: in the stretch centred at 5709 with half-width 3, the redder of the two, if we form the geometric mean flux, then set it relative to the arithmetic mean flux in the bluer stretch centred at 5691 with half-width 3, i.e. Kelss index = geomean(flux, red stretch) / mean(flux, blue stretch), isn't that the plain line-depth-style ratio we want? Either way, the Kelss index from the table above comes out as 1.08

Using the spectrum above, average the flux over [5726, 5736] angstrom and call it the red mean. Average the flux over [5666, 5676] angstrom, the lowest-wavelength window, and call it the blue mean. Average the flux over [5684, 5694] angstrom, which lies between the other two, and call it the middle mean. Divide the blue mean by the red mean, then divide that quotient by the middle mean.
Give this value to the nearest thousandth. 0.069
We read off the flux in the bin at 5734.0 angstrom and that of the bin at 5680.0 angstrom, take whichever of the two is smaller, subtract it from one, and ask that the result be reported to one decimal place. -11.7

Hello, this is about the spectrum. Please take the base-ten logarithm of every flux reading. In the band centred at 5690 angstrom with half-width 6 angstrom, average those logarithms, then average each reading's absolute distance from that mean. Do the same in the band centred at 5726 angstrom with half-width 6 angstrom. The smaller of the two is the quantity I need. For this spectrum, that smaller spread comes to 0.0075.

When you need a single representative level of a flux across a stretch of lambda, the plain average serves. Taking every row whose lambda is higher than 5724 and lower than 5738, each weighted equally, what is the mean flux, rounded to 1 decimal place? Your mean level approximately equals 13.6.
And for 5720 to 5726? 13.4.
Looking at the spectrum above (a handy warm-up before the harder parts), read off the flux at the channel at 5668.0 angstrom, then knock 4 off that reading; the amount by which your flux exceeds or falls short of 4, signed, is 9.86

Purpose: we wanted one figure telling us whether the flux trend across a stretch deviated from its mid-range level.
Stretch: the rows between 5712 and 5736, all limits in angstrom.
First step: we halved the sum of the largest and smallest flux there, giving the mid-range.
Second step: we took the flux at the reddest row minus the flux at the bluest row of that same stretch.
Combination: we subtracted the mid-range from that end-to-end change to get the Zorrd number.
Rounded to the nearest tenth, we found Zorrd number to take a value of -15.5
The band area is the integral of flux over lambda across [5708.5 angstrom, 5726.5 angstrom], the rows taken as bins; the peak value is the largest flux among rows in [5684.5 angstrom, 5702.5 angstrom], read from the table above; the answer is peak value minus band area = -237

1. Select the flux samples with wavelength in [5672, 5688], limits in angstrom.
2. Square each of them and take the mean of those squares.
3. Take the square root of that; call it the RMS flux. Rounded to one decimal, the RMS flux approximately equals 13.2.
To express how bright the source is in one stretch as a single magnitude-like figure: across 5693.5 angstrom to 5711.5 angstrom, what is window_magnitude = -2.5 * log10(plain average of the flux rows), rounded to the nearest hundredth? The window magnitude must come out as -2.90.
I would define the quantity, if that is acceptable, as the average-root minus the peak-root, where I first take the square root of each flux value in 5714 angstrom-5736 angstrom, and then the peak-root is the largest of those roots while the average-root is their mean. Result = -0.25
